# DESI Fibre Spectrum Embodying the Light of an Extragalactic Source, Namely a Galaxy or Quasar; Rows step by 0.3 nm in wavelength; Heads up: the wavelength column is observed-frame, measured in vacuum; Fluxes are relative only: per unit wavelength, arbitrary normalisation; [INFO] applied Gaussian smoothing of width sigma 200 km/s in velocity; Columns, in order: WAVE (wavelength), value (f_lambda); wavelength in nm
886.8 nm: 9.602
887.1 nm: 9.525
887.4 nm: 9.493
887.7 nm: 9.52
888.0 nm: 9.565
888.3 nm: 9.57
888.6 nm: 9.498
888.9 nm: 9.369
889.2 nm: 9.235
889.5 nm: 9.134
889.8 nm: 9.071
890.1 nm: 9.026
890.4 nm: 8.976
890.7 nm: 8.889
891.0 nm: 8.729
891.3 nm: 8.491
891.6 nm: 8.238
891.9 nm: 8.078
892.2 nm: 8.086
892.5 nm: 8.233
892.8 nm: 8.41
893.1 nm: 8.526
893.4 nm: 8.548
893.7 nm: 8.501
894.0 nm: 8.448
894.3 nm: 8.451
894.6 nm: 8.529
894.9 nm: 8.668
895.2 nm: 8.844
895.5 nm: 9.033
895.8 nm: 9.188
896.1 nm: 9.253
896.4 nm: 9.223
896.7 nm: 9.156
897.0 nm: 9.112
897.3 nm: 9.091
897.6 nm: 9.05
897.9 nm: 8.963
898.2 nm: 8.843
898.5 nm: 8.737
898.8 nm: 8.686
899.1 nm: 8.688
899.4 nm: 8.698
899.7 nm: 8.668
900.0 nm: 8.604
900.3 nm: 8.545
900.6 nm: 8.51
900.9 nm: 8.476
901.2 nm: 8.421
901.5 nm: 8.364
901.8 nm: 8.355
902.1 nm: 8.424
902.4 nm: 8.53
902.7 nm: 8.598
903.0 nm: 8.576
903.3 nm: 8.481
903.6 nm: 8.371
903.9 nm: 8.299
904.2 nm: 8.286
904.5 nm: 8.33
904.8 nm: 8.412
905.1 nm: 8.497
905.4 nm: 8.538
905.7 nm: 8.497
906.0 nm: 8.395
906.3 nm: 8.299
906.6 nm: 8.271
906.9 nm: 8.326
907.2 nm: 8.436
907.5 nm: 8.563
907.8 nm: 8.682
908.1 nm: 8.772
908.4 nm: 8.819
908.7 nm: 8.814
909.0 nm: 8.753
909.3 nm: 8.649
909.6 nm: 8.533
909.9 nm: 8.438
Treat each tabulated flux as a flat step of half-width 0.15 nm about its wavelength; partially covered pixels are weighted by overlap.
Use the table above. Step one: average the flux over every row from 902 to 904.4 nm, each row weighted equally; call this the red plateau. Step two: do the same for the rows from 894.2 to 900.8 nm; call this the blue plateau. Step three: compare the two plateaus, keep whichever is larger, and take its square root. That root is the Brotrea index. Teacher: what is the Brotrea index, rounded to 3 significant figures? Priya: 2.97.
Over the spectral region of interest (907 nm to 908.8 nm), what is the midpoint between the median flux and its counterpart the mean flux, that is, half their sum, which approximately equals 8.70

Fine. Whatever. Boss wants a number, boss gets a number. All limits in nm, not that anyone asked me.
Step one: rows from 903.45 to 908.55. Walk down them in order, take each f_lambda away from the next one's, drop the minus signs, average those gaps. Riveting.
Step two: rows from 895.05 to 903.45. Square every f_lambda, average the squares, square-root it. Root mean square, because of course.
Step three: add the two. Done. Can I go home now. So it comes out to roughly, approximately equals 8.83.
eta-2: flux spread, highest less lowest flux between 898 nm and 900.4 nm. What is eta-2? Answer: 0.30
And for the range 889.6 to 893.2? 0.99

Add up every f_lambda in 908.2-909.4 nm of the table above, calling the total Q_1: 35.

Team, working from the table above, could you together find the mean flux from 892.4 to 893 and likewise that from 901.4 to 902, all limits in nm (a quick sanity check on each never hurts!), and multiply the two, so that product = 70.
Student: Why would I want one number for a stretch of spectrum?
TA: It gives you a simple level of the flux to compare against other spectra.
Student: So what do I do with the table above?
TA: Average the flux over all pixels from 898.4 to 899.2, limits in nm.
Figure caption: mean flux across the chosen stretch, 8.7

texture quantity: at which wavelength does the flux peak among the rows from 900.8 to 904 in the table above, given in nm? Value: 902.7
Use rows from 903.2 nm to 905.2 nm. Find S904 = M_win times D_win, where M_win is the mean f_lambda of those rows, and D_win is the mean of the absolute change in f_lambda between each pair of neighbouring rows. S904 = 0.57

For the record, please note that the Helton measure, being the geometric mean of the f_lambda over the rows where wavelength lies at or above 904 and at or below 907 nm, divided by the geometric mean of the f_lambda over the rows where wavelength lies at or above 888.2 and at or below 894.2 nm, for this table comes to 0.959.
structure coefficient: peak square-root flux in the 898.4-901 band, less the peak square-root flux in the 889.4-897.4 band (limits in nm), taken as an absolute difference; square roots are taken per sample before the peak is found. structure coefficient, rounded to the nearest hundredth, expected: 0.09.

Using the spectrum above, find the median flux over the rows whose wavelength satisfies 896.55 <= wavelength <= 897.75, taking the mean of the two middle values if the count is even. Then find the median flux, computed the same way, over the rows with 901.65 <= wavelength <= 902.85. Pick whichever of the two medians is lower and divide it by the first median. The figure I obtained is 0.93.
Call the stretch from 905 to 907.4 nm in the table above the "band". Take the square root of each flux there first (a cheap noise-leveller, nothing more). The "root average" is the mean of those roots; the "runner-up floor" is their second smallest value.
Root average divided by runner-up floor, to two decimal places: 1.01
